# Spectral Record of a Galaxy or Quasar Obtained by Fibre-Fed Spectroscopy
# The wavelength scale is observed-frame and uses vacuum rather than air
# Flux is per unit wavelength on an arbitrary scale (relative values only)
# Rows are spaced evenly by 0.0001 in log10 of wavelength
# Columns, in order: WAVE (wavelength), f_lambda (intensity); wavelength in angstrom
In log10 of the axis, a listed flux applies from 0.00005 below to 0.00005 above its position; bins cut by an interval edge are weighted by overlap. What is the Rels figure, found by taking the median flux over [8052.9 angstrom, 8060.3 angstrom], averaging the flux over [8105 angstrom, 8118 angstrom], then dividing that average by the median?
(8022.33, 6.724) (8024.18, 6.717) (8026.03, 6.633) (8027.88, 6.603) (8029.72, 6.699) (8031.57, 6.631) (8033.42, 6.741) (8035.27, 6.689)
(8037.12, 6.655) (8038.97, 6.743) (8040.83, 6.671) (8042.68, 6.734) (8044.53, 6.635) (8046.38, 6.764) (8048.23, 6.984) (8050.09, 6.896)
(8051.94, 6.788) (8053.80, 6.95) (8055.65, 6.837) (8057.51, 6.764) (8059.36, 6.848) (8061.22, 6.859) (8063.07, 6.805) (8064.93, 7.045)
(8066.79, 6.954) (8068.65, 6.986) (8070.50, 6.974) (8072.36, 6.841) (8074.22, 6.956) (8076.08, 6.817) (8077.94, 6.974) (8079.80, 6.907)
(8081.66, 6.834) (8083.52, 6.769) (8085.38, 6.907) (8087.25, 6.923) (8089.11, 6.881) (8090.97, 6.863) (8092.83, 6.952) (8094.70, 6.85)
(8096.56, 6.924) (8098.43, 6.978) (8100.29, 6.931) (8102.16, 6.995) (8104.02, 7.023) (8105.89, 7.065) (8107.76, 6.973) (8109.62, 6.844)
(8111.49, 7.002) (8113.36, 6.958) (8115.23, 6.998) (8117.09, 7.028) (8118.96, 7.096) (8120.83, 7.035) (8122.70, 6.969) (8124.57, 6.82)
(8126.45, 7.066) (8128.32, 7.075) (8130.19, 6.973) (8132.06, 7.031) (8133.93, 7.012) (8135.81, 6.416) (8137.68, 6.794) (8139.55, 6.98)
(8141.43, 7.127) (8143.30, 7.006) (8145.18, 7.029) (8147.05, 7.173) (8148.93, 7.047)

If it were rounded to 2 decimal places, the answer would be 1.02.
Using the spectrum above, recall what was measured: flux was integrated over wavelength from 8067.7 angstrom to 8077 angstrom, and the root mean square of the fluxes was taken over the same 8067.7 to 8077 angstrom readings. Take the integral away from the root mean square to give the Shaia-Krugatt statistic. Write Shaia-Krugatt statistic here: -57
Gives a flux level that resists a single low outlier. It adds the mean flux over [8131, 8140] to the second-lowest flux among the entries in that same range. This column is 13.64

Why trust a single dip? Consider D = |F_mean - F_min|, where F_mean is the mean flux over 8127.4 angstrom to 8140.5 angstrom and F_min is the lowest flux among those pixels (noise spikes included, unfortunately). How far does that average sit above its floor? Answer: 0.48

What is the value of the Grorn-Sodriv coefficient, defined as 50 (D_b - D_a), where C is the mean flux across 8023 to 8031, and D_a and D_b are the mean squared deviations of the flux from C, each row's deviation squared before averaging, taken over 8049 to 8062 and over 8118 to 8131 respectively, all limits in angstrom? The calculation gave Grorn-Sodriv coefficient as 4.3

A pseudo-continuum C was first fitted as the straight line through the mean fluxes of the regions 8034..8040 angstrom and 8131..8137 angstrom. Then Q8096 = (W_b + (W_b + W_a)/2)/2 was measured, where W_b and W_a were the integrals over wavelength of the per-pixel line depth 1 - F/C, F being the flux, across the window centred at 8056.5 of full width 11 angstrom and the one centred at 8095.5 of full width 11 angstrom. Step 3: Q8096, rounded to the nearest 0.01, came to -0.21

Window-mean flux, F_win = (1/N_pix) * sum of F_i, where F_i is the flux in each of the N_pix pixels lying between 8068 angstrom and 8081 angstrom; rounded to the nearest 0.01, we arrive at 6.92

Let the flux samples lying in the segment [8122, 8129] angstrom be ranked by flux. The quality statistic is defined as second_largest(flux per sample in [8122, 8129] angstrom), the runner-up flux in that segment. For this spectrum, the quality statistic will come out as 7.066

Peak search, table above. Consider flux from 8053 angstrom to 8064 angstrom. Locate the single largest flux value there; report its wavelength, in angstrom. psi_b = 8053.80 angstrom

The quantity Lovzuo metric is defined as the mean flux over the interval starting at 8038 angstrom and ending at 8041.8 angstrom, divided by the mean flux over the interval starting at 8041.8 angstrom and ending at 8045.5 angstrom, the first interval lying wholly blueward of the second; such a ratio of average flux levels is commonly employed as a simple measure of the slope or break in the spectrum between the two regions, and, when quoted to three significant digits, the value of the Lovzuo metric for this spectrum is 1.00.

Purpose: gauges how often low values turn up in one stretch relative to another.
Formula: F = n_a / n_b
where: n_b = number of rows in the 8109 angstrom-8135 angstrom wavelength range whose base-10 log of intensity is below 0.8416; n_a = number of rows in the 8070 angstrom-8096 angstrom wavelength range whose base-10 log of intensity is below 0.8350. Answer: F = 1.50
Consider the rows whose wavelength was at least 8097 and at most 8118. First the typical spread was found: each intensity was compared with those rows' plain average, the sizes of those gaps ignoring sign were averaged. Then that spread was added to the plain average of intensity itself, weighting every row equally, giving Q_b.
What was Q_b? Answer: 7.02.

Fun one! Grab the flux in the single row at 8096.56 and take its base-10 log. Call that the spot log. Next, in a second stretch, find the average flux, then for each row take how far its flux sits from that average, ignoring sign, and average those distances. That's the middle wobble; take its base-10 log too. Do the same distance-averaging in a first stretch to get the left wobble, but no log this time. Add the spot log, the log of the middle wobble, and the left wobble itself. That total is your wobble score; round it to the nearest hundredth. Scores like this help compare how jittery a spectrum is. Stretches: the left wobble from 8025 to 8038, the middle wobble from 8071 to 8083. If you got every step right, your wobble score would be -0.36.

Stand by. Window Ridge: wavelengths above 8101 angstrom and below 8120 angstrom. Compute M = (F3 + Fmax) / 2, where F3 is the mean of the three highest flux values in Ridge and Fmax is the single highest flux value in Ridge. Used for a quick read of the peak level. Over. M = 7.08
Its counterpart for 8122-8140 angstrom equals 7.07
